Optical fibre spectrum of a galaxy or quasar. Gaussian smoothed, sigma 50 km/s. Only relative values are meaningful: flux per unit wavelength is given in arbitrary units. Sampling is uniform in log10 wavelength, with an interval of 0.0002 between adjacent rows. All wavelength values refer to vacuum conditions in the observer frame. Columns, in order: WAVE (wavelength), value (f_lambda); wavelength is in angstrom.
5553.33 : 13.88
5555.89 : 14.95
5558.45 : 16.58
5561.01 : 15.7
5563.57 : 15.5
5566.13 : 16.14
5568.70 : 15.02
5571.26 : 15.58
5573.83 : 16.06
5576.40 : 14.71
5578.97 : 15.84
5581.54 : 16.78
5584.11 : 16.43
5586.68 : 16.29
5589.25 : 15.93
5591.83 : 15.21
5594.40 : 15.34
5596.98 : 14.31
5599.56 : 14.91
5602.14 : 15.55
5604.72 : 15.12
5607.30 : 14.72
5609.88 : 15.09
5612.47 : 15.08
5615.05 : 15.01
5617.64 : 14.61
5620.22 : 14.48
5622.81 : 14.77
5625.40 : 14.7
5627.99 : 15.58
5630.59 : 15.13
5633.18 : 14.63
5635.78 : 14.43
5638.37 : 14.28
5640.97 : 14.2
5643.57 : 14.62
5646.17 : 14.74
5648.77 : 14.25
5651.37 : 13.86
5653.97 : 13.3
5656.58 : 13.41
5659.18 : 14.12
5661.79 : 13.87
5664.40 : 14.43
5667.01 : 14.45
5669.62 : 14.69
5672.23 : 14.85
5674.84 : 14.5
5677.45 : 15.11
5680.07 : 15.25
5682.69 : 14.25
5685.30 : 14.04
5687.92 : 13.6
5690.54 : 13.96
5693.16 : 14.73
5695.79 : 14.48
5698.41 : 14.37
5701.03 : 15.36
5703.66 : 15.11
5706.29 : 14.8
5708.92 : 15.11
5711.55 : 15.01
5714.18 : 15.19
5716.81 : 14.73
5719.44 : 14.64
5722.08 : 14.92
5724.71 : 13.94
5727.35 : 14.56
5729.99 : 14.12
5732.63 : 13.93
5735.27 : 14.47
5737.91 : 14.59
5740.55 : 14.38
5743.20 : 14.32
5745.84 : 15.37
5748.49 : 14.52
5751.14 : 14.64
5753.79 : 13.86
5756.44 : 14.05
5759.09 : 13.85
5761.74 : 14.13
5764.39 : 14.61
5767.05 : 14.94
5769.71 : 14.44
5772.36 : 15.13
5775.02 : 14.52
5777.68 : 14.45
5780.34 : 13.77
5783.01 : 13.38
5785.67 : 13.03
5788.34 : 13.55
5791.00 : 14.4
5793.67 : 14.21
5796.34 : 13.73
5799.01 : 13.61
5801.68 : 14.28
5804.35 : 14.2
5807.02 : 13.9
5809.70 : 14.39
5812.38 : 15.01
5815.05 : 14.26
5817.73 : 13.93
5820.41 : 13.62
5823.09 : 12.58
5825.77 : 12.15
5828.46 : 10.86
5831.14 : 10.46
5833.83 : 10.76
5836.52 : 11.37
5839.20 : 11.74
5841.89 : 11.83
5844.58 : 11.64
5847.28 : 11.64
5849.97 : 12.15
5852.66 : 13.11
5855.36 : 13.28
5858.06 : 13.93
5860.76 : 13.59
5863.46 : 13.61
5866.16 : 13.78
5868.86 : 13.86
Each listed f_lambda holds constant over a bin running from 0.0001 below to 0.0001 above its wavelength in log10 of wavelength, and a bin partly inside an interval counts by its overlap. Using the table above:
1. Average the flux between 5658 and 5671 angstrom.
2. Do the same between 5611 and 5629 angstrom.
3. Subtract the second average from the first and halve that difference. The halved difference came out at -0.3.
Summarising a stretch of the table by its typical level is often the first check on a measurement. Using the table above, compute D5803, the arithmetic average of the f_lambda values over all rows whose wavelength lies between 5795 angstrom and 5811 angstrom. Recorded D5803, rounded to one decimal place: 14.0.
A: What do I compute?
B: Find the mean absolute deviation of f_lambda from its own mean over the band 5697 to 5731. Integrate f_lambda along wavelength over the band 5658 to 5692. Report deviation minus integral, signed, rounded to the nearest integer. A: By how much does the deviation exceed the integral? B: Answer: -489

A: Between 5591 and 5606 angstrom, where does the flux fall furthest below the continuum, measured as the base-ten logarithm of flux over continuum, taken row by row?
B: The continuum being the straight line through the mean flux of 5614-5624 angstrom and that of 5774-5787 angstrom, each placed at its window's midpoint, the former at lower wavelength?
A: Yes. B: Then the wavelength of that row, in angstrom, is 5596.98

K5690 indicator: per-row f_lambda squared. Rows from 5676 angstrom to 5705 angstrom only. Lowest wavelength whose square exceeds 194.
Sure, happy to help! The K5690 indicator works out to 5677.45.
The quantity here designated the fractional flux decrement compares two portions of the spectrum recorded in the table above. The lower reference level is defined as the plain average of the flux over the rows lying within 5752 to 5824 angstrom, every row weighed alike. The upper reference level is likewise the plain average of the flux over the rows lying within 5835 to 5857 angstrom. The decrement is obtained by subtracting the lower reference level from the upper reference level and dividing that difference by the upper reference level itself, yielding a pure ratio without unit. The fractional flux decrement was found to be -0.16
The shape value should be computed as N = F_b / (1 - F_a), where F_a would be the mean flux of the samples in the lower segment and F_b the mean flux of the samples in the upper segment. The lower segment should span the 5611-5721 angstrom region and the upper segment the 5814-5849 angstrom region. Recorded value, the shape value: -0.89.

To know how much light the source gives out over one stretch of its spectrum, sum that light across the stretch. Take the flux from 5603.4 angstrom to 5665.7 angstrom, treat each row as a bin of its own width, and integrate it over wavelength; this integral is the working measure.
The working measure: 904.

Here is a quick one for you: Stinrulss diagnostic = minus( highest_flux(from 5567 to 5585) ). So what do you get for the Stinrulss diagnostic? -16.8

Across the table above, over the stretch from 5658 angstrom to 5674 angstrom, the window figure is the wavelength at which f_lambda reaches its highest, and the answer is 5672.23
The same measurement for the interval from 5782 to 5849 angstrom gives 5812.38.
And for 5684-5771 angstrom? 5745.84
